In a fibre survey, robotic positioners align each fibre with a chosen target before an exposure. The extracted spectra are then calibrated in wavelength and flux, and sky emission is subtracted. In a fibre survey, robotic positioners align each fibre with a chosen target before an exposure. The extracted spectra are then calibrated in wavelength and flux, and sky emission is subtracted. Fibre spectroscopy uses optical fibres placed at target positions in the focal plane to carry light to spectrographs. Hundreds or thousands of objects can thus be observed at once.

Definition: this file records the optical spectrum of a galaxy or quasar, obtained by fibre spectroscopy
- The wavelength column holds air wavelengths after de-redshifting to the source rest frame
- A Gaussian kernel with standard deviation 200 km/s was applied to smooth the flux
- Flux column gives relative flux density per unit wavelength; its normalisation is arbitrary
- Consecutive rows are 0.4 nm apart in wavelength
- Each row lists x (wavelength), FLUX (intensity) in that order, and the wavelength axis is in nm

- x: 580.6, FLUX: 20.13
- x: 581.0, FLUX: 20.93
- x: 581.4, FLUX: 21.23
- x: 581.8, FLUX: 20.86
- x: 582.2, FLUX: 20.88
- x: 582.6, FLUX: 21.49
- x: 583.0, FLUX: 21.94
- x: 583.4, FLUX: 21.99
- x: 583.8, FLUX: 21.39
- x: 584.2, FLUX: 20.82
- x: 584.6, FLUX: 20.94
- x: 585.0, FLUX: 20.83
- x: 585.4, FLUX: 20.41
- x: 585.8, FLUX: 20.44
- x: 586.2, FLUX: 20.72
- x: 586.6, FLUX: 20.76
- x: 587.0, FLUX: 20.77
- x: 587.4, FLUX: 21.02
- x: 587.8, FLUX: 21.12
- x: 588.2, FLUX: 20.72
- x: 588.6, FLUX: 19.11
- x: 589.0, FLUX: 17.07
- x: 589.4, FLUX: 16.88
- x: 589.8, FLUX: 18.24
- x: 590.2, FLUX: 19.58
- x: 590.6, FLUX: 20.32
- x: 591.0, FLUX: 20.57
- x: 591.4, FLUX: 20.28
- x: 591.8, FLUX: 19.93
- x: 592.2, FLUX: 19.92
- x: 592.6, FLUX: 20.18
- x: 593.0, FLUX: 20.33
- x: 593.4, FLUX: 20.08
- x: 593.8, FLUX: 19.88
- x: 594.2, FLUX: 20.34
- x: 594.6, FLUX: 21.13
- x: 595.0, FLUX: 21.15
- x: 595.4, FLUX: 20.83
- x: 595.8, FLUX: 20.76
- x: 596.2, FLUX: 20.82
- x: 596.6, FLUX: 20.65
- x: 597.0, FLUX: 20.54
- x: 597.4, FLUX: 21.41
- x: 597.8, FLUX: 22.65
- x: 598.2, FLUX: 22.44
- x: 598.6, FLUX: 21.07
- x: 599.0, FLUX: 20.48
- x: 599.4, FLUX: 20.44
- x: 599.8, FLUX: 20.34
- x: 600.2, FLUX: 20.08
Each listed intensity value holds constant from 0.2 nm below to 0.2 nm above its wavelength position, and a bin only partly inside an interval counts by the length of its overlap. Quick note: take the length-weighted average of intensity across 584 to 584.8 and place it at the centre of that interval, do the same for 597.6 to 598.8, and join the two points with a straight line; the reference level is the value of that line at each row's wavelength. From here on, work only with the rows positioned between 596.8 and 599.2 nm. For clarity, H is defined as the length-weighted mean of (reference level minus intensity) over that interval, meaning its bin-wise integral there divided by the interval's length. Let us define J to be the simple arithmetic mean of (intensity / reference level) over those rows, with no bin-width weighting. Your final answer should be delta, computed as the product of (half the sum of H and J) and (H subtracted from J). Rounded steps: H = 0.6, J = 0.97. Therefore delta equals 0.29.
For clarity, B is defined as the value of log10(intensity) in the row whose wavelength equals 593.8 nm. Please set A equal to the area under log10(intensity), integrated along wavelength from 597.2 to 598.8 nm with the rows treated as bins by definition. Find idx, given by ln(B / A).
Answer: -0.502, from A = 2.14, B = 1.30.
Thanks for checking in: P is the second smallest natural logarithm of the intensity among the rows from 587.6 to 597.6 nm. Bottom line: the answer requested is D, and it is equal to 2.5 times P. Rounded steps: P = 2.84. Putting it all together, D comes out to 7.09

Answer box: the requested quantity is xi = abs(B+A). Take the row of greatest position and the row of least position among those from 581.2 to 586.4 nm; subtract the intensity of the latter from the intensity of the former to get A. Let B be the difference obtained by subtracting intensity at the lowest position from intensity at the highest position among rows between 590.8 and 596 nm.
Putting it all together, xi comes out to 0.3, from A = -0.5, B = 0.2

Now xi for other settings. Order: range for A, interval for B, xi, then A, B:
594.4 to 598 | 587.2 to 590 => 1.3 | 1.5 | -2.8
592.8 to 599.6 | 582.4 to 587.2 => 0.6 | 0.1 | -0.7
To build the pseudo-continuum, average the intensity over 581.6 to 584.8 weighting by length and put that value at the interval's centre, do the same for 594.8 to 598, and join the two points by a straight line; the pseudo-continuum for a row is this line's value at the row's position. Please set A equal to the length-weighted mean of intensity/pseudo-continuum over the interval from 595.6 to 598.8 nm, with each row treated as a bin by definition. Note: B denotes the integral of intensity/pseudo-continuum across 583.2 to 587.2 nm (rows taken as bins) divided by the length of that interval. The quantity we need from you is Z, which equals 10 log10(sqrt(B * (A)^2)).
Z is 0.005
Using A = 1.01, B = 0.98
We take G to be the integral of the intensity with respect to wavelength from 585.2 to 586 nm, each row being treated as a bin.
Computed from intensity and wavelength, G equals 16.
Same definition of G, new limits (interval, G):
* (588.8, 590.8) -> 37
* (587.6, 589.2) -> 31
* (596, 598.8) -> 60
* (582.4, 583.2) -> 17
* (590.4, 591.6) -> 24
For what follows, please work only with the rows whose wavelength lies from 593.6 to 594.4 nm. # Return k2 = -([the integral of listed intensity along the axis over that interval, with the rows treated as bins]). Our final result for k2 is -16.1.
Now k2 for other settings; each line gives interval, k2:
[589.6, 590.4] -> -15.1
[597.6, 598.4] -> -18.0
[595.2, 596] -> -16.6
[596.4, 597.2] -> -16.5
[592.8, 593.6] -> -16.2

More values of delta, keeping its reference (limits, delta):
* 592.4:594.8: -0.46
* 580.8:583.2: 0.38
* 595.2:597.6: -0.11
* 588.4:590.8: -3.51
